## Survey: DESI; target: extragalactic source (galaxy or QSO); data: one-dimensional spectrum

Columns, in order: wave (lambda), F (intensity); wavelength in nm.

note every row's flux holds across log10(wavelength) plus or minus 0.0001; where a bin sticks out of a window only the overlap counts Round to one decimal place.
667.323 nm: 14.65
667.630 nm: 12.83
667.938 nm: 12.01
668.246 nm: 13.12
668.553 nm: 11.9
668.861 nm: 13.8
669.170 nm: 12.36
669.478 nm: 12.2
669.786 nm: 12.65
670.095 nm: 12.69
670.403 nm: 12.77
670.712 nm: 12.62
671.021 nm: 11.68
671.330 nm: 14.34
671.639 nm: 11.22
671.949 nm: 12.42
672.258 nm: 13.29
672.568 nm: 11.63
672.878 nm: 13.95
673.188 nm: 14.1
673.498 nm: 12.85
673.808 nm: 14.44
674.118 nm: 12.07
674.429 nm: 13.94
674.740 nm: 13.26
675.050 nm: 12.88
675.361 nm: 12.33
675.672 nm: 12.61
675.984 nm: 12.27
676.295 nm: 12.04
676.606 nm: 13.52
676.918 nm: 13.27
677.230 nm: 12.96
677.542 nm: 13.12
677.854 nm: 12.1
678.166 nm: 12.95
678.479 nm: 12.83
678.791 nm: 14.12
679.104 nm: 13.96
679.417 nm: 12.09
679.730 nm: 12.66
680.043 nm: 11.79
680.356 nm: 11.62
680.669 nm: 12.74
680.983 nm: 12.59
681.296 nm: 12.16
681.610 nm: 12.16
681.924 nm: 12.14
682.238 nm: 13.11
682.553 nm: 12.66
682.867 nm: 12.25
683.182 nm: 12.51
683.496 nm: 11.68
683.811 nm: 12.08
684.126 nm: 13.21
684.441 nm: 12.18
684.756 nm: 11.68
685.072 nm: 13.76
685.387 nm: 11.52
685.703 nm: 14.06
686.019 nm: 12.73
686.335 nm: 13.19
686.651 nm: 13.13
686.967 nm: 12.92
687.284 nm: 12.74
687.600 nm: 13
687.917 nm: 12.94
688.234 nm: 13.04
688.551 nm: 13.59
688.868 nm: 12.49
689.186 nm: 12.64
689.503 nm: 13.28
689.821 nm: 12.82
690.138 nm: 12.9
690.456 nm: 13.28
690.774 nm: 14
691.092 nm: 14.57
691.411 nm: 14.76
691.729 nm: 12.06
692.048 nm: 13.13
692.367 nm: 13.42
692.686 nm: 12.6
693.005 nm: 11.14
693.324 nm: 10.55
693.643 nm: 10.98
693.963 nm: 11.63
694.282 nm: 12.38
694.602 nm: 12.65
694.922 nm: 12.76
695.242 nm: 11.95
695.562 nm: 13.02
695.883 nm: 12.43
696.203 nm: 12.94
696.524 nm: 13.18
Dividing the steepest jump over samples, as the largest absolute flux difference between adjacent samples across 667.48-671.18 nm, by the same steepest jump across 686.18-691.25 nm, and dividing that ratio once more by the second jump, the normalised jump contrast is 1.6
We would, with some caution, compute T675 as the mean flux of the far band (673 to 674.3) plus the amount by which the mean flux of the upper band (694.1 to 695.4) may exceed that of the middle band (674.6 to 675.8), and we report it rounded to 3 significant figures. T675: 13.0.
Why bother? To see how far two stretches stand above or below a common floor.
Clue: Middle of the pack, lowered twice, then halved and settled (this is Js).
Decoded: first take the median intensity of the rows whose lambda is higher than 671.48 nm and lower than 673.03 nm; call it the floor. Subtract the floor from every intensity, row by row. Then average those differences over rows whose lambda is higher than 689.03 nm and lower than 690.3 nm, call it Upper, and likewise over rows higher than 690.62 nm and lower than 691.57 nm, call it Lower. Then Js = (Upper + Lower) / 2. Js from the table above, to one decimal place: 1.3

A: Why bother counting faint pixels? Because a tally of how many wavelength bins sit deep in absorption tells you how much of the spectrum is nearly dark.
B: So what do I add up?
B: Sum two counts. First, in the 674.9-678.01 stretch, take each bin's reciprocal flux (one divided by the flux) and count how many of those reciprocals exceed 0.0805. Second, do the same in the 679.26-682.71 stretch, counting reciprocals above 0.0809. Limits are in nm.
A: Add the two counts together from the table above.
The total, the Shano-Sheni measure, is 10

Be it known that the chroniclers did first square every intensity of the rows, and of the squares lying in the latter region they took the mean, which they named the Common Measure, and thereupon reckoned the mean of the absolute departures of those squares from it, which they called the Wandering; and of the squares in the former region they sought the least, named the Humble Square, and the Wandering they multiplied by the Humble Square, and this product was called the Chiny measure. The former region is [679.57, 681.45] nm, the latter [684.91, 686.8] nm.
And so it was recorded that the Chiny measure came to 2158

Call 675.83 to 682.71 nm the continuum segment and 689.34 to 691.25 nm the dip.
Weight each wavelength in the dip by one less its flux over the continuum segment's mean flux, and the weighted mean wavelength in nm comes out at 690.64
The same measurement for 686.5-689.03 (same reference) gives 687.74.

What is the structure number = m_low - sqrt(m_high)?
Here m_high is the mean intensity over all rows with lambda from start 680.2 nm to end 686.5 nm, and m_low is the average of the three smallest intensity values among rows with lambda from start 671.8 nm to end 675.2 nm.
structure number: 8.50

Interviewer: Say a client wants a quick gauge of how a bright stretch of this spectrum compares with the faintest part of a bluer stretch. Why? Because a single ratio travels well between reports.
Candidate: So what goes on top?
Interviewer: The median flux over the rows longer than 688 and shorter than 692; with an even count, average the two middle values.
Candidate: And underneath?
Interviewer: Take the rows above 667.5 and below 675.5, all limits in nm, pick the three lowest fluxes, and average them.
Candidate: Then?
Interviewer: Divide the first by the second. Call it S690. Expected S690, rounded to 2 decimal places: 1.14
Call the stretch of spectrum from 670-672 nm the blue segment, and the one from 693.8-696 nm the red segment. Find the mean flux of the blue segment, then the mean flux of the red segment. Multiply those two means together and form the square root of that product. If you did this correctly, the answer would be 12.5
